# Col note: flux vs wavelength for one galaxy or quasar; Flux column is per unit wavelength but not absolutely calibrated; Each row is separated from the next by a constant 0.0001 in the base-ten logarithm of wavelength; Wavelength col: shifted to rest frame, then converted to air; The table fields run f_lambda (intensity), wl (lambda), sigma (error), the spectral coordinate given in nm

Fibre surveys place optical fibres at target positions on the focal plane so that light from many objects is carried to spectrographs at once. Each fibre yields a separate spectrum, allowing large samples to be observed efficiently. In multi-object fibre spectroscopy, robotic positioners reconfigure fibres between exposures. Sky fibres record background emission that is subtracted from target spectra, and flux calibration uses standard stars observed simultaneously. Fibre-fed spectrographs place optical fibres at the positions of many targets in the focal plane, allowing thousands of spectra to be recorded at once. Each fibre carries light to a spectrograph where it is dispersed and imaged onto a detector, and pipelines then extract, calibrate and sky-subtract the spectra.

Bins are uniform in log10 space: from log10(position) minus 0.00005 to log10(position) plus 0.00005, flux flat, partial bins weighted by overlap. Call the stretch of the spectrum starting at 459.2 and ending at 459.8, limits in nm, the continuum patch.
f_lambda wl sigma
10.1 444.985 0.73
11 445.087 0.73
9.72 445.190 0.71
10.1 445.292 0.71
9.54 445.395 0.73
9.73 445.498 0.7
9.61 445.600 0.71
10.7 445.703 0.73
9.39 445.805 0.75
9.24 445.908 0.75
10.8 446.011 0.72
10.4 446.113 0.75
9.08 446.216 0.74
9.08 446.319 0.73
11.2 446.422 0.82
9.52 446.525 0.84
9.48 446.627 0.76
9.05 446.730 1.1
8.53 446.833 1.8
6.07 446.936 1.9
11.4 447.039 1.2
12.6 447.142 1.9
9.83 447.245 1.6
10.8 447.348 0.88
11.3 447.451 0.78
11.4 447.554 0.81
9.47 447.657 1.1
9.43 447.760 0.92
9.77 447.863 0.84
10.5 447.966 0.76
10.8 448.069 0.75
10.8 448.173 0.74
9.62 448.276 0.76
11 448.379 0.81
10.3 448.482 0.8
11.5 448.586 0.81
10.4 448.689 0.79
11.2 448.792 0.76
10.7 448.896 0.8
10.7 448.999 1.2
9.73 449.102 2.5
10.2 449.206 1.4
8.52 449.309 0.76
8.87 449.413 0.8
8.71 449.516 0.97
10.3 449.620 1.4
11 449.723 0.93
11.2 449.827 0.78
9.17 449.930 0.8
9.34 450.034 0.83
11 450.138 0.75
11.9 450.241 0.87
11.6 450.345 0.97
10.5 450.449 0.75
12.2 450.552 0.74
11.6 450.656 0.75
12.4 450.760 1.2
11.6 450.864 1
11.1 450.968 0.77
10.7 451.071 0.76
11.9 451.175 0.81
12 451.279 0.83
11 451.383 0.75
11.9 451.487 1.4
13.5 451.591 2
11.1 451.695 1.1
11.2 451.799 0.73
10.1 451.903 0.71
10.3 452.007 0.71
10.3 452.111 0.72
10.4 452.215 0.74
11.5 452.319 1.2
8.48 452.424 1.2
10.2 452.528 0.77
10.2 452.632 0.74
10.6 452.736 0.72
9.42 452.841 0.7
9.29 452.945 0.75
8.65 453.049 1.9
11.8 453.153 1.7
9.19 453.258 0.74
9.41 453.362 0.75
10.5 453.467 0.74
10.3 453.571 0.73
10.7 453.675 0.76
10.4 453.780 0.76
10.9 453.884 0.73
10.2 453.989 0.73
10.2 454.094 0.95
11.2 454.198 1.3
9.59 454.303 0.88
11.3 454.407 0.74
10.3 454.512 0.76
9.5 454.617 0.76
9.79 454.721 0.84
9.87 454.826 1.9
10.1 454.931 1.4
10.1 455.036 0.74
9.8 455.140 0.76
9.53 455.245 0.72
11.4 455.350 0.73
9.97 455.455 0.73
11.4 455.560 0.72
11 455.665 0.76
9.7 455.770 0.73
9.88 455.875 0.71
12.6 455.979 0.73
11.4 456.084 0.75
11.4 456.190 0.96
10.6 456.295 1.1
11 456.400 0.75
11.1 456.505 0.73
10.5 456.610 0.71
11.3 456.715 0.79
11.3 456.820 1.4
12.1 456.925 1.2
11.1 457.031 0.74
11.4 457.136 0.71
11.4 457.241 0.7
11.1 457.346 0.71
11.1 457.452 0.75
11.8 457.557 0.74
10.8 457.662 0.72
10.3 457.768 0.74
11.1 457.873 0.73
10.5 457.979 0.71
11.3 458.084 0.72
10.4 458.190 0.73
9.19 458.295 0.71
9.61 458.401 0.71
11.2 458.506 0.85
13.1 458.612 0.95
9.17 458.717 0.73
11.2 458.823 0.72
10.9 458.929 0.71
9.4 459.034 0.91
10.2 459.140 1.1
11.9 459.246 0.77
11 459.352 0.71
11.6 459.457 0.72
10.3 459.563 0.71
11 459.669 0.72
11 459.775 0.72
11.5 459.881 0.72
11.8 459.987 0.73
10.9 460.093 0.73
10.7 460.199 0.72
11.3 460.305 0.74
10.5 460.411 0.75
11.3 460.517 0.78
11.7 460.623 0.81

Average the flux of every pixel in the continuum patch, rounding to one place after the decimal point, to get 11.1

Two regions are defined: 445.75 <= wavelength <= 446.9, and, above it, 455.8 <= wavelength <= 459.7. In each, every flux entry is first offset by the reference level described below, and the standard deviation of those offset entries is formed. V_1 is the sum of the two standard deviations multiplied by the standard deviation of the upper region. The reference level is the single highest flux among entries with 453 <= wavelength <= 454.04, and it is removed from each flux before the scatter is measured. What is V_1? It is 1.4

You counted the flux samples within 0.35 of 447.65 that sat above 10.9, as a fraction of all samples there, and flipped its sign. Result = -0.29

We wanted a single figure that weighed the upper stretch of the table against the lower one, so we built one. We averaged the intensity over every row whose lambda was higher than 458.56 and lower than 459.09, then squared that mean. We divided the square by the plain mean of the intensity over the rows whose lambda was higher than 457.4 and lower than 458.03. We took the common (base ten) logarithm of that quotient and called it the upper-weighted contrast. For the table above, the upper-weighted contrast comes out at 1.02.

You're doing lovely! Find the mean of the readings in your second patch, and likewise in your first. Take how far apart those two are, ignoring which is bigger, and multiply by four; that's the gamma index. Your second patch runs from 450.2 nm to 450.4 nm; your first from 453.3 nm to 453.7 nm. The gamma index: 6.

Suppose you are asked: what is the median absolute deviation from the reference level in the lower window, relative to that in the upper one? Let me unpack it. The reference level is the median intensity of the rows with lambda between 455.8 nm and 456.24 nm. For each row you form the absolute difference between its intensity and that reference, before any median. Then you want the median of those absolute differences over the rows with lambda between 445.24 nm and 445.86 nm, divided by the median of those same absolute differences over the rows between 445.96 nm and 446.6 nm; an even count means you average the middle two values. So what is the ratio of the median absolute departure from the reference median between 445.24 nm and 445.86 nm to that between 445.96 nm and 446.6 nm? 1.2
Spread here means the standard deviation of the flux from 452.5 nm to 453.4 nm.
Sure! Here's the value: 0.9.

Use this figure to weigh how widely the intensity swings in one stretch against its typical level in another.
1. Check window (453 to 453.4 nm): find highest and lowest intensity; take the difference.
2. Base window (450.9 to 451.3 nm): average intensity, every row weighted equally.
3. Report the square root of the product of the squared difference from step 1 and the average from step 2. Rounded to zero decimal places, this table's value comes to 11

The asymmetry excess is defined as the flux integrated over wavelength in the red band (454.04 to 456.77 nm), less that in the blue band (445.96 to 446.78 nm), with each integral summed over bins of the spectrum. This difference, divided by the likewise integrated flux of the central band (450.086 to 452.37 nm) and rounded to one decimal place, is 0.8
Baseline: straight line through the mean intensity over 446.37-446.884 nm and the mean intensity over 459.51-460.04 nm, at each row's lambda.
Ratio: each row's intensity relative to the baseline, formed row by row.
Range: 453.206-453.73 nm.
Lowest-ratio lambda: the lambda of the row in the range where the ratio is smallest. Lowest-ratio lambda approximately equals 453.258 nm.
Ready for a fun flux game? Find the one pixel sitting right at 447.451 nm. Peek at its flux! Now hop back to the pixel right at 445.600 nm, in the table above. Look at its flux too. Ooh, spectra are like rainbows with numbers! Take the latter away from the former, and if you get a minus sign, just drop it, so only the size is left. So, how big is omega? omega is 1.7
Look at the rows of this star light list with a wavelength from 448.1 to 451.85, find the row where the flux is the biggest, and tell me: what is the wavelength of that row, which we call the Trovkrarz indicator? 451.591 nm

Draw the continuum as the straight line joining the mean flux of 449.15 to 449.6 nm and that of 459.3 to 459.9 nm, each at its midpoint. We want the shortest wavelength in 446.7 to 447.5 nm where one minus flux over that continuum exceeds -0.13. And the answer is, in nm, 446.730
